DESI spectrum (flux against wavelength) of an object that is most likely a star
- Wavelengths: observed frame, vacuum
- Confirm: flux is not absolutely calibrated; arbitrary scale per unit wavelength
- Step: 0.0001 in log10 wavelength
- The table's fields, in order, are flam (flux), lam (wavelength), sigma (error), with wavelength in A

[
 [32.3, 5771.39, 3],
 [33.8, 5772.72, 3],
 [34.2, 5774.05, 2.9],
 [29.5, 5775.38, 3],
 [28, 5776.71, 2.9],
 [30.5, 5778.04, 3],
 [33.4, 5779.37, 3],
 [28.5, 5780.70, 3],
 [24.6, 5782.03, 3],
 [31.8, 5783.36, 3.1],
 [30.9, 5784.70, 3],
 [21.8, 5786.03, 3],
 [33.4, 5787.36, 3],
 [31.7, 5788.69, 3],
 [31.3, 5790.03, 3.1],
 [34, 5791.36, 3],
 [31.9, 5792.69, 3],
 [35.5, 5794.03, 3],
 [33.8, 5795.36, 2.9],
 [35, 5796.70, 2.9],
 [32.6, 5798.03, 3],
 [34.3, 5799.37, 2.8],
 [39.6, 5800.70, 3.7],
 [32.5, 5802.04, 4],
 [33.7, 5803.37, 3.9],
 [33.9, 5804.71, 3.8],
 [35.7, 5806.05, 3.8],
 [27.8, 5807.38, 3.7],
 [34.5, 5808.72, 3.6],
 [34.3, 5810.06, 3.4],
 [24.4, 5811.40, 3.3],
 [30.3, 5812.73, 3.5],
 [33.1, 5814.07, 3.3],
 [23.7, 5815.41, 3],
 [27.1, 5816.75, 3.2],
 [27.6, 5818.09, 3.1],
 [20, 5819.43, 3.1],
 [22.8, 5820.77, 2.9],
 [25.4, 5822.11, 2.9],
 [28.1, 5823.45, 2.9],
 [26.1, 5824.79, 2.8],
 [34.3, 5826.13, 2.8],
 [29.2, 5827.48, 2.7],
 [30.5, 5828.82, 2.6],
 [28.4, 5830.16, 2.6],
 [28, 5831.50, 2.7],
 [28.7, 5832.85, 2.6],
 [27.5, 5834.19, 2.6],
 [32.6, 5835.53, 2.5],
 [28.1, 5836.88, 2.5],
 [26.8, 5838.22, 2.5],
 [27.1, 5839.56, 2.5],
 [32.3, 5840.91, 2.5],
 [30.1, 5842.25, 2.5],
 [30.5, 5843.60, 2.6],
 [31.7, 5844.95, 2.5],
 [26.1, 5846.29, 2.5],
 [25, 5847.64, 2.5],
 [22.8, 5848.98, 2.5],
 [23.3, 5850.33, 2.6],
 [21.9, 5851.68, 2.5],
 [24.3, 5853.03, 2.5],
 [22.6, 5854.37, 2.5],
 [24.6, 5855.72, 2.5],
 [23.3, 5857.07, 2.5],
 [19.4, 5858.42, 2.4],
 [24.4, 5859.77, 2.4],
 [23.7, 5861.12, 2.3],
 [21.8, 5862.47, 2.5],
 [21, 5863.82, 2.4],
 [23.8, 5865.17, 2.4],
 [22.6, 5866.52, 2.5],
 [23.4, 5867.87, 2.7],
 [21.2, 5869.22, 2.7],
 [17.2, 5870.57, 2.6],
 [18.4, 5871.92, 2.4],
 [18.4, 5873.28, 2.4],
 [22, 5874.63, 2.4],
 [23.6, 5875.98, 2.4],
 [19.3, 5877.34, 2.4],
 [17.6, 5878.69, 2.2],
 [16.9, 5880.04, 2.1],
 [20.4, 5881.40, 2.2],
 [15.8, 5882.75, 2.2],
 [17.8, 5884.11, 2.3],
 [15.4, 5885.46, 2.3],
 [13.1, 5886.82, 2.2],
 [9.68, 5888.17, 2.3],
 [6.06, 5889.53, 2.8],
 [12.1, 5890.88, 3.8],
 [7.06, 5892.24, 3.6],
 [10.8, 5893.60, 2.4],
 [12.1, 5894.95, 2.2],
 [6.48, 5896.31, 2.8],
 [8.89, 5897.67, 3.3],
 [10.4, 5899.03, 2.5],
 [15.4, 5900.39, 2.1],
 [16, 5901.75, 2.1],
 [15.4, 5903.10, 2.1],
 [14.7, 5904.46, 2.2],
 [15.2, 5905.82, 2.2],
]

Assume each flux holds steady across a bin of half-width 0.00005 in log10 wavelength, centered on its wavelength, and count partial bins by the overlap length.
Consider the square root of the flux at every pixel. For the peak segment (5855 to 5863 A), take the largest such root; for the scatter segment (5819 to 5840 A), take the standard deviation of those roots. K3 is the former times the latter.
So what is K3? 1.6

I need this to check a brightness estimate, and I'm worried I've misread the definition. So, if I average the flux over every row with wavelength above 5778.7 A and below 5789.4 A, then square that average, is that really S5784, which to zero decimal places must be 871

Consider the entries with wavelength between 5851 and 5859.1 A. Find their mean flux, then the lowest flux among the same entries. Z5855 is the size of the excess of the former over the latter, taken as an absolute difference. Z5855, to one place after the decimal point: 3.3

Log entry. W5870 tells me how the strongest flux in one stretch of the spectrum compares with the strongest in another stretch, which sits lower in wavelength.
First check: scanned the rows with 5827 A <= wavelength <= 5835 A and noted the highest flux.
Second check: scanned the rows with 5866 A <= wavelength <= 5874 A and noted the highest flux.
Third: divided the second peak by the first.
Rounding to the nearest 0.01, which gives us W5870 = 0.77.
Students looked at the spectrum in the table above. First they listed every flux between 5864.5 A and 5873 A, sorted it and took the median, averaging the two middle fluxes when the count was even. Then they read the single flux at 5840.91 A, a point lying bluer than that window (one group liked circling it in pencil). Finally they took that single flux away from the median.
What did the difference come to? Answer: -10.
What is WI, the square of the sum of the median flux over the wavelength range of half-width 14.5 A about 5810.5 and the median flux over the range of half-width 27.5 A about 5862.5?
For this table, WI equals 2916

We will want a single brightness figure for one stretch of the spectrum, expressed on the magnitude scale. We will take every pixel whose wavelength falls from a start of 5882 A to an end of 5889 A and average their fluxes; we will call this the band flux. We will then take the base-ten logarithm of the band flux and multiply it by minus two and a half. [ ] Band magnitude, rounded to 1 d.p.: -2.9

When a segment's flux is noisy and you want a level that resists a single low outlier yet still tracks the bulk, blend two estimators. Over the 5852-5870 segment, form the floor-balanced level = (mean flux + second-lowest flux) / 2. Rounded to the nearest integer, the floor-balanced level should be 22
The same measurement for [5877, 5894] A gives 11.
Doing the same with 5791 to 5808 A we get 33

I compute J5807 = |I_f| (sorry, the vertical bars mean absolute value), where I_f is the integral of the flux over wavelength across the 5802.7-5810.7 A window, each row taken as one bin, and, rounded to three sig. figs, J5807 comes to 267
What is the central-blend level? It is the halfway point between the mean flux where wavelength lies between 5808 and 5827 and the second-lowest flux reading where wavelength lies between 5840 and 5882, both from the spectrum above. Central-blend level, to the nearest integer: 23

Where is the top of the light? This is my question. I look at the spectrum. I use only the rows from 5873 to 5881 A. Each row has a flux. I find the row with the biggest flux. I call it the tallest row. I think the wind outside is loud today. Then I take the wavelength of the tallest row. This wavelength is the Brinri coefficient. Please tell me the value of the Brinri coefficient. 5875.98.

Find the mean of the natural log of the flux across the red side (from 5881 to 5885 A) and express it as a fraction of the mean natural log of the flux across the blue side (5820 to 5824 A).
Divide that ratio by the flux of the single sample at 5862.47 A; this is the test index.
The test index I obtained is 0.041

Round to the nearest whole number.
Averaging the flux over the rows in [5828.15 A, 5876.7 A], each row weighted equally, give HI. 25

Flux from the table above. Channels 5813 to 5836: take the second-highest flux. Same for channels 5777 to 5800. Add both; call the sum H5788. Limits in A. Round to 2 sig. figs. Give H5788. 68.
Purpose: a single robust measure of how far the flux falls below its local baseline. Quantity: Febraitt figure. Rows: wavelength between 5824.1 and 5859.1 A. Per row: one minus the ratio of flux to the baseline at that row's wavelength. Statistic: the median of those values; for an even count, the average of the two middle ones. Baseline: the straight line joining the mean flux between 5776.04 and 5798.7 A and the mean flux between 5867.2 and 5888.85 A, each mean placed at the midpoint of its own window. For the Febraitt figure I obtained -0.142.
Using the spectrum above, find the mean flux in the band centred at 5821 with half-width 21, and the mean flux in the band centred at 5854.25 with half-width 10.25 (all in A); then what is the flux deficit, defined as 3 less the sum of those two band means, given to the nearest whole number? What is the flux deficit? -50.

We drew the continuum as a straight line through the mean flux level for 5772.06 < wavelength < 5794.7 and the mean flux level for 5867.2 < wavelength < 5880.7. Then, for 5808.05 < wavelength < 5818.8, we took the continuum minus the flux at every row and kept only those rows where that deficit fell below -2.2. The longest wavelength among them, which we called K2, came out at 5814.07 A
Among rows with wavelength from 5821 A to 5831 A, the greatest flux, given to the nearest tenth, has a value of 34.3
